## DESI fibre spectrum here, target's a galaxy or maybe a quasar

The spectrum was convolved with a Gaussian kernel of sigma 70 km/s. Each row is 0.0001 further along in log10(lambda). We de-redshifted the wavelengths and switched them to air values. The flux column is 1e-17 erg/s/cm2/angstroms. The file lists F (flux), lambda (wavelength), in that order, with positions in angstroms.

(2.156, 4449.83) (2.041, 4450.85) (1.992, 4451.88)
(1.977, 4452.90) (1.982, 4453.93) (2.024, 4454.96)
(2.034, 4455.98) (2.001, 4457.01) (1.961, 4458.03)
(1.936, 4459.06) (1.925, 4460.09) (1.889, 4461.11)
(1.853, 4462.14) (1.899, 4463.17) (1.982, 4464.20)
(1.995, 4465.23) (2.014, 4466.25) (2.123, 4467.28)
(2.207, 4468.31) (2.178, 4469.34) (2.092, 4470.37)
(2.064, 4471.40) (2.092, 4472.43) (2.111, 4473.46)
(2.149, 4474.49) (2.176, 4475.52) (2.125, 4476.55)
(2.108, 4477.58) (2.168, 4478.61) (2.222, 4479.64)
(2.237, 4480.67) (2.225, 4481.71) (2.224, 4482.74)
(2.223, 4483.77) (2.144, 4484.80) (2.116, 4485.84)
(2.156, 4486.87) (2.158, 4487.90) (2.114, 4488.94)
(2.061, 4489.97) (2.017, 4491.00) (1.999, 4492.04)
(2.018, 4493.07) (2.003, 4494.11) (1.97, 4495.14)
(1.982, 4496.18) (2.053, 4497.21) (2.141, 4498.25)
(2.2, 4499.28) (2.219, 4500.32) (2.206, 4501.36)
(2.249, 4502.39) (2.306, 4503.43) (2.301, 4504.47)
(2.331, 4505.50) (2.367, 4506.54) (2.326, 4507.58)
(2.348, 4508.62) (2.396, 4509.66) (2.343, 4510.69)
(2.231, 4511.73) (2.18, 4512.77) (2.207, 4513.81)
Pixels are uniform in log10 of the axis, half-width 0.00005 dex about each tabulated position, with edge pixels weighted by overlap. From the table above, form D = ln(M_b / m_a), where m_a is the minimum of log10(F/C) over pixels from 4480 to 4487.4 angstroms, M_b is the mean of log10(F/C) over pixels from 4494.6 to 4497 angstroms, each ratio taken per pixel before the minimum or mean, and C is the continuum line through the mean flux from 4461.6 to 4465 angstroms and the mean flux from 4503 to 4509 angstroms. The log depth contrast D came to 2.7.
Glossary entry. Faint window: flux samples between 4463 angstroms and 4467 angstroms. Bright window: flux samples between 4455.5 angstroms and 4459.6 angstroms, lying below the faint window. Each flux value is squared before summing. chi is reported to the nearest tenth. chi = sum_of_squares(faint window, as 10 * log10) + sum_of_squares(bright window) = 27.7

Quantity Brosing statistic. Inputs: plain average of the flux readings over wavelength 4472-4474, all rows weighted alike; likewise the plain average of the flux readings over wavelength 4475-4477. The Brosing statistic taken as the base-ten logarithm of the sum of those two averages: 0.629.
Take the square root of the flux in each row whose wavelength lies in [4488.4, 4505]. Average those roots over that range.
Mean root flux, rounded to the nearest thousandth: 1.454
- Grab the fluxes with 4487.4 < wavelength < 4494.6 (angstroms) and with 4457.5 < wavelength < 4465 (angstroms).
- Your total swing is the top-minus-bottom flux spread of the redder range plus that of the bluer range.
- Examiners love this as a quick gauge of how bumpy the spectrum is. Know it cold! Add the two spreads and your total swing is 0.288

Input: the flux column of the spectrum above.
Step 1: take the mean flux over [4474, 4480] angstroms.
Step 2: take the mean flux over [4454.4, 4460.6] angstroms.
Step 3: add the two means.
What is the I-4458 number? 4.14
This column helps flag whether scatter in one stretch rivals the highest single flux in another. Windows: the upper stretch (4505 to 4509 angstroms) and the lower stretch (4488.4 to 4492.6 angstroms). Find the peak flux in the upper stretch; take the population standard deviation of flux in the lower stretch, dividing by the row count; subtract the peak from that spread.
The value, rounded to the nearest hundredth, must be -2.32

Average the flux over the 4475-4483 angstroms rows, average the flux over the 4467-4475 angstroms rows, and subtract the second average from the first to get 0.06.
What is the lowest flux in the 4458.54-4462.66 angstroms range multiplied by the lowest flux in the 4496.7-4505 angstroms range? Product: 3.8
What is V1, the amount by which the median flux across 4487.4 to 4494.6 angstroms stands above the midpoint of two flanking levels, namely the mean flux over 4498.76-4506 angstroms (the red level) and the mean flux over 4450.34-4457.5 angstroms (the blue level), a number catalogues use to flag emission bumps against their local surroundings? -0.12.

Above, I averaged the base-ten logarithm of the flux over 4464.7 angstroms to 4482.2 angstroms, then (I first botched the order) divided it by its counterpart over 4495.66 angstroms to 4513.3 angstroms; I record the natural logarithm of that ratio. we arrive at -0.064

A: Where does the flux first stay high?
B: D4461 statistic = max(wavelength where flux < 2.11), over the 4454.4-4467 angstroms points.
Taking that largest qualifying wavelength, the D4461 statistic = 4466.25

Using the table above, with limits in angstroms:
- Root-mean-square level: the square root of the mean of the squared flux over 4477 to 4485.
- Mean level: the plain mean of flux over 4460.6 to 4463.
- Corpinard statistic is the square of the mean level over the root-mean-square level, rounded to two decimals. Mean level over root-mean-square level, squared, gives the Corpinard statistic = 0.73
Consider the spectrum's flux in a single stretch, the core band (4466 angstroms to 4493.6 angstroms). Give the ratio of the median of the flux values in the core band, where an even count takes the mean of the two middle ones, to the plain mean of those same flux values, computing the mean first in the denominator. 0.997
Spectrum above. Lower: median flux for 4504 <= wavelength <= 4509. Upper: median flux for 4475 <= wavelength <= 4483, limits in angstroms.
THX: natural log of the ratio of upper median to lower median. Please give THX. -0.058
